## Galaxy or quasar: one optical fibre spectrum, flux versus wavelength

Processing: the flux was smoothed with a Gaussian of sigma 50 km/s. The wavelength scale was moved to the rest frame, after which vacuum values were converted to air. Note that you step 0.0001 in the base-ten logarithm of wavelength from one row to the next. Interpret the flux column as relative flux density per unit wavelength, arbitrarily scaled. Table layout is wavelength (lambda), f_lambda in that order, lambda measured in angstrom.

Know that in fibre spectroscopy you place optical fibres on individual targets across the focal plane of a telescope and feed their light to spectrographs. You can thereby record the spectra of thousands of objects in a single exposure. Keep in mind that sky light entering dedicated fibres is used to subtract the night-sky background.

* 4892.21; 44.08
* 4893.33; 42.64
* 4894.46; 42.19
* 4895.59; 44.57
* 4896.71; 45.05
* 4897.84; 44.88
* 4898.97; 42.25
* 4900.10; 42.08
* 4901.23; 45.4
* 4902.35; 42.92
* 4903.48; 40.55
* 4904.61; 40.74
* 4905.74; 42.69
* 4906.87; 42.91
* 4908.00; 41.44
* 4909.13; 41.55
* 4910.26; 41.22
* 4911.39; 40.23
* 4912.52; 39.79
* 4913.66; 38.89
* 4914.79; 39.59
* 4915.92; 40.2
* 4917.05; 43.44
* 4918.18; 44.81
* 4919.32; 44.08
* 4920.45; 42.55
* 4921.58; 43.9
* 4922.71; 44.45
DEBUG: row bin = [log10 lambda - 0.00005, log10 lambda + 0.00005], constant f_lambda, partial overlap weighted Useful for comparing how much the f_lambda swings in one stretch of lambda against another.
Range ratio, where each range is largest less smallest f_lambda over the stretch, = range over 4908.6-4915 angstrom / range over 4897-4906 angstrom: 0.55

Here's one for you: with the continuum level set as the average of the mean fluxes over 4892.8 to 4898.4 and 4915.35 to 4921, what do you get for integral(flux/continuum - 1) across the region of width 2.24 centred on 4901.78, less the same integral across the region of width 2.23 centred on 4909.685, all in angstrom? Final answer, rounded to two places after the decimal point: 0.14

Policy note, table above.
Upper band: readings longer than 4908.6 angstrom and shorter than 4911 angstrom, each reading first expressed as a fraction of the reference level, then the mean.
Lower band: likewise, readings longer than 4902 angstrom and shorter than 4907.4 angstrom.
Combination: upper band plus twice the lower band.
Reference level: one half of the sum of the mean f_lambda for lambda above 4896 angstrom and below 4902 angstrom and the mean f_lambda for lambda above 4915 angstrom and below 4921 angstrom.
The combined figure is 2.88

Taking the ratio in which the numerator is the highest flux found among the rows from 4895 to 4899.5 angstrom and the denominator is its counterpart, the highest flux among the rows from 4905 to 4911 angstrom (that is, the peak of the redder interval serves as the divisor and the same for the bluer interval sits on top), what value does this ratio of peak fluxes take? 1.05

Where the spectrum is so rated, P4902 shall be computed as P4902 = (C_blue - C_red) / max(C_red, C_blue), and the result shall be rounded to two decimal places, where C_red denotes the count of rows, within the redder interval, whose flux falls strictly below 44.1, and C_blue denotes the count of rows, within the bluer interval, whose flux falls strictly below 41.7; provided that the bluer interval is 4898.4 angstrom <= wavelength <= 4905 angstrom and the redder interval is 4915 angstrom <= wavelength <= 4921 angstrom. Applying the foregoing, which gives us -0.50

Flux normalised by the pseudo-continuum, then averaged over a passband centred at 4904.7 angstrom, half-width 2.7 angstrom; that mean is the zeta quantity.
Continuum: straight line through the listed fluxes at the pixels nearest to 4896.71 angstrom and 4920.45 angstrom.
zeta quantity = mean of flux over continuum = 0.95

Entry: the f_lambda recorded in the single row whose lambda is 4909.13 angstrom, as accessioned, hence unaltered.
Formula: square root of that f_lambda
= 6.45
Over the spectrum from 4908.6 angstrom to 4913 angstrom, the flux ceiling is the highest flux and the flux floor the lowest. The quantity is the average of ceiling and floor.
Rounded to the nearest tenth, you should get 40.7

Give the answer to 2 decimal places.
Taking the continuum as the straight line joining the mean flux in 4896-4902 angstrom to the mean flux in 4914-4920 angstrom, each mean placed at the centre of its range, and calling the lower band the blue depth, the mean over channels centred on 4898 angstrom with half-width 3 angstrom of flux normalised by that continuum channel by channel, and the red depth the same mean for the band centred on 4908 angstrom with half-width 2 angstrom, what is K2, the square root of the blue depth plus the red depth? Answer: 1.40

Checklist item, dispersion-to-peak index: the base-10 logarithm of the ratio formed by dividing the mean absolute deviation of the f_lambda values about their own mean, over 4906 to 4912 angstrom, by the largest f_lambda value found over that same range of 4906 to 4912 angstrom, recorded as -1.85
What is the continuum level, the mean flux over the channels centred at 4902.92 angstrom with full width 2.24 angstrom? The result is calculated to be 41.7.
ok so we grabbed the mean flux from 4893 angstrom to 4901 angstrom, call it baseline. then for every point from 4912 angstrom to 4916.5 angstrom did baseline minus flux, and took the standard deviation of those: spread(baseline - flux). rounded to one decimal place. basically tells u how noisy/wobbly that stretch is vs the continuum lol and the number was 0.5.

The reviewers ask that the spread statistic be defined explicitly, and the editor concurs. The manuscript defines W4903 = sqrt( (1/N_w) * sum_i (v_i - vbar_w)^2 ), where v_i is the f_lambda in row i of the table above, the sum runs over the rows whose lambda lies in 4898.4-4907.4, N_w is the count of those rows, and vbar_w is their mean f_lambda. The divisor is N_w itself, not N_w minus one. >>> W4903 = 1.4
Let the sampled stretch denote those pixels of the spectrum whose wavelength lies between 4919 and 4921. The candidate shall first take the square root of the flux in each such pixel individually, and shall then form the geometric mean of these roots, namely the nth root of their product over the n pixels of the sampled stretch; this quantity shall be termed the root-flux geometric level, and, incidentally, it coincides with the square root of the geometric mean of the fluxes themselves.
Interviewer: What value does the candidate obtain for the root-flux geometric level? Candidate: 6.58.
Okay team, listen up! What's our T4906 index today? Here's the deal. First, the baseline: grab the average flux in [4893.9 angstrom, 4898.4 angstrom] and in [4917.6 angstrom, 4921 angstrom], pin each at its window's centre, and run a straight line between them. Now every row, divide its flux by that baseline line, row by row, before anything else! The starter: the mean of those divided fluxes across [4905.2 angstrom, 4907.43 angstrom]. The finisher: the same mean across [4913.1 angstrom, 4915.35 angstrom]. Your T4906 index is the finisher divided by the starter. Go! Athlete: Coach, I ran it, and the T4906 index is 0.92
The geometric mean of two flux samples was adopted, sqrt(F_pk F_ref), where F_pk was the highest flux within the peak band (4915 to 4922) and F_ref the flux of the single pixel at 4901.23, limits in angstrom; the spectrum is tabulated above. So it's 45.1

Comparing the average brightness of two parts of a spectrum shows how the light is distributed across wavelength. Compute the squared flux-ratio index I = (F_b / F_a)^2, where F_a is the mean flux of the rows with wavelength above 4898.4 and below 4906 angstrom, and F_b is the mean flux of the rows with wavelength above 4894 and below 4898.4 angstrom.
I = 1.09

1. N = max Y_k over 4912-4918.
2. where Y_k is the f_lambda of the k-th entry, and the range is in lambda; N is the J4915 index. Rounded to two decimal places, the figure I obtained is 43.44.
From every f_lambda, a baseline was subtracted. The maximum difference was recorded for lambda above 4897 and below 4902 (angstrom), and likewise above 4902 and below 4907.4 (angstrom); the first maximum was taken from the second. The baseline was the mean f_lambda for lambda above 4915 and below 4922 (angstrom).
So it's -2.5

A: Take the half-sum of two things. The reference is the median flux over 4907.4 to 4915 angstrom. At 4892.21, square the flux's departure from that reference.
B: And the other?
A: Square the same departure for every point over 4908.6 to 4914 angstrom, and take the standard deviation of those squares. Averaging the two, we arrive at 7.8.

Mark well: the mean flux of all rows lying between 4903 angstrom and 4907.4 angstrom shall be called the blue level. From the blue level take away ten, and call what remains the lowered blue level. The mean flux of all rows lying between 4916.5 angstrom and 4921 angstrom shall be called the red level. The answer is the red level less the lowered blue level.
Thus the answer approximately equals 12.0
